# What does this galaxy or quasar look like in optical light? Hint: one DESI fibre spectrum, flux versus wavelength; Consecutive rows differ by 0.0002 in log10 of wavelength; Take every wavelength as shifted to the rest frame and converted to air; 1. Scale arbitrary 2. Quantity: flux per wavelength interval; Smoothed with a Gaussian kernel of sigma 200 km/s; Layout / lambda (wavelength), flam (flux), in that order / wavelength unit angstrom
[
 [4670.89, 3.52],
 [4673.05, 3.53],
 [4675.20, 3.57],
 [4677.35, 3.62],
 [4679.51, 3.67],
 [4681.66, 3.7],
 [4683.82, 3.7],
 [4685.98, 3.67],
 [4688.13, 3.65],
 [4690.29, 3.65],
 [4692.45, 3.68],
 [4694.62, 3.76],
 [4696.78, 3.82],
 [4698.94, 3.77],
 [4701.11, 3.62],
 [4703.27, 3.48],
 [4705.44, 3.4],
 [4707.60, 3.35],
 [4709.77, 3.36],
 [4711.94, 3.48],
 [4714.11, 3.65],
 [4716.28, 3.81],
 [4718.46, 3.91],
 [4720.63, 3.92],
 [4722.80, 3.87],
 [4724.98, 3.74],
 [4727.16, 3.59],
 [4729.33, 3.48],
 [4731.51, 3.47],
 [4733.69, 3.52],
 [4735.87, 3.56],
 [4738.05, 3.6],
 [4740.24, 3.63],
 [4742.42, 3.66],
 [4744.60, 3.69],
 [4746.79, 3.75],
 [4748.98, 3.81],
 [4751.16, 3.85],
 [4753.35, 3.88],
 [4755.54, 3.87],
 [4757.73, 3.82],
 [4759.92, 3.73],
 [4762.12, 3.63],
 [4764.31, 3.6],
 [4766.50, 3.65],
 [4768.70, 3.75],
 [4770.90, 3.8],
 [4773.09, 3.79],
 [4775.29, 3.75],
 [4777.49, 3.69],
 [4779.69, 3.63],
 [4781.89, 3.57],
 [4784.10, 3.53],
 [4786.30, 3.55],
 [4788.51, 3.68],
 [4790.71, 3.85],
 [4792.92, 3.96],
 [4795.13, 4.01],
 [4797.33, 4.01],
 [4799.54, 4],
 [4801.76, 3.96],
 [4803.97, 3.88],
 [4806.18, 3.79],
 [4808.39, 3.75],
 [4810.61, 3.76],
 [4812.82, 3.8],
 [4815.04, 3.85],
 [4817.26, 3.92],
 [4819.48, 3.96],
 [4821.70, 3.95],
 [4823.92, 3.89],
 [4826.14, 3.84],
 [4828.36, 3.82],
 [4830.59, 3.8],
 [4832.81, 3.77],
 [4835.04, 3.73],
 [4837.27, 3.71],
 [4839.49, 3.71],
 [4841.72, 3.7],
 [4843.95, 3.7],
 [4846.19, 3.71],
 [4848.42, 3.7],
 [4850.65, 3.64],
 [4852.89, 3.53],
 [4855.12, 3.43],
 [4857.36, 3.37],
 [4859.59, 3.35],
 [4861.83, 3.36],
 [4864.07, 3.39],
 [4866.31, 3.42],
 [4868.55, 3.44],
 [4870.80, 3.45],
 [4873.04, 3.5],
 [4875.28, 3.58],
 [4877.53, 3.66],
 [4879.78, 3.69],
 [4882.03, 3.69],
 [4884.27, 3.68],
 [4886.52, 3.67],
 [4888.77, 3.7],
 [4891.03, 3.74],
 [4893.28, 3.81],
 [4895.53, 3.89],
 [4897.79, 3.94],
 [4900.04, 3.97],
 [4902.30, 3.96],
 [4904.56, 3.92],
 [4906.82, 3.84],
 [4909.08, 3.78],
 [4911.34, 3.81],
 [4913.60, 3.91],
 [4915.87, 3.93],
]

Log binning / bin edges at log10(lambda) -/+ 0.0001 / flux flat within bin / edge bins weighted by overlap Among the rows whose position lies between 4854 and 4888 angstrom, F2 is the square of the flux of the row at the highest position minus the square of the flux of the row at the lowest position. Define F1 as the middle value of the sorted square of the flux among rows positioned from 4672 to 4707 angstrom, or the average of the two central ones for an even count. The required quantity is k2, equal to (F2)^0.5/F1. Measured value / 0.097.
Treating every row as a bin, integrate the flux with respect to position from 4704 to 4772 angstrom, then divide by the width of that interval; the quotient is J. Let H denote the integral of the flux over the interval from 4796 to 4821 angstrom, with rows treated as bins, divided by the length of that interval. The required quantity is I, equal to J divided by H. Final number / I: 0.95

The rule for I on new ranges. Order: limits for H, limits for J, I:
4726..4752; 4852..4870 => 0.94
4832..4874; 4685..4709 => 1.02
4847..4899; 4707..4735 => 1.01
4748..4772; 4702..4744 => 0.96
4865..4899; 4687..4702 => 1.01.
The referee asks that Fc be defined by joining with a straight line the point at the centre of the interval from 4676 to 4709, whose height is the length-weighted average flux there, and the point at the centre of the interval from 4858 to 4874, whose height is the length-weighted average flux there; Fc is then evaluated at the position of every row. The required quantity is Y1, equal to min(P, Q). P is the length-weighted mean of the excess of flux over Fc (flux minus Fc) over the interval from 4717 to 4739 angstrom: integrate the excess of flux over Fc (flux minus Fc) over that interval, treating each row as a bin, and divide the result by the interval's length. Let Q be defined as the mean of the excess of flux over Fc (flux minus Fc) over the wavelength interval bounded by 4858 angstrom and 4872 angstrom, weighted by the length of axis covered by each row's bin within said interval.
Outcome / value -0.014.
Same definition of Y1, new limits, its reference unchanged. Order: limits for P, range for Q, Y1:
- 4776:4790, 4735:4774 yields 0.100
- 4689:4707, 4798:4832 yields 0.013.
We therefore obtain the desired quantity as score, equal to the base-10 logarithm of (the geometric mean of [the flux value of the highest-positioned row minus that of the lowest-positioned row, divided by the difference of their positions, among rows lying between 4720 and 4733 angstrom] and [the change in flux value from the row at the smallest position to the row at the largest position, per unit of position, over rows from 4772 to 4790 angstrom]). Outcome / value -1.8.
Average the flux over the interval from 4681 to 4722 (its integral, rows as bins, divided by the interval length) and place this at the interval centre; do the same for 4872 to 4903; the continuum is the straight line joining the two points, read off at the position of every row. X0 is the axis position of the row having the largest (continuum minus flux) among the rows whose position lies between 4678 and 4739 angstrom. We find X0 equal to 4707.60 angstrom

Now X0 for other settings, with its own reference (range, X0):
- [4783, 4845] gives 4784.10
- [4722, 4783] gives 4731.51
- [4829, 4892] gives 4859.59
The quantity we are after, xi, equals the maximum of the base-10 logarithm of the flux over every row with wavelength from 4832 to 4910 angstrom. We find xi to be 0.599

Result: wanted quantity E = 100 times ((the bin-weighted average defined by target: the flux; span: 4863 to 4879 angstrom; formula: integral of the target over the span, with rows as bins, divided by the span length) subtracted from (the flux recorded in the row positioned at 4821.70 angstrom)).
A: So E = 45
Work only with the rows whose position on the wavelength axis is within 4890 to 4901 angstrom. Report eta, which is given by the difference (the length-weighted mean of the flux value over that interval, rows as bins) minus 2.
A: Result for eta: 1.87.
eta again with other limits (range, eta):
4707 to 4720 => 1.61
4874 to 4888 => 1.66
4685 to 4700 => 1.72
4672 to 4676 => 1.55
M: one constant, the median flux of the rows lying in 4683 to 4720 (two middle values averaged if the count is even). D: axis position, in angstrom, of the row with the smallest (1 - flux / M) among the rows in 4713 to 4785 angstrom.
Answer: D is 4720.63 angstrom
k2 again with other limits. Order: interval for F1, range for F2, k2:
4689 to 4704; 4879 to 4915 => 0.095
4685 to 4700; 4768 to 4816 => 0.064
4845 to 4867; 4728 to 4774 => 0.128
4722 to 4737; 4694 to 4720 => 0.085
